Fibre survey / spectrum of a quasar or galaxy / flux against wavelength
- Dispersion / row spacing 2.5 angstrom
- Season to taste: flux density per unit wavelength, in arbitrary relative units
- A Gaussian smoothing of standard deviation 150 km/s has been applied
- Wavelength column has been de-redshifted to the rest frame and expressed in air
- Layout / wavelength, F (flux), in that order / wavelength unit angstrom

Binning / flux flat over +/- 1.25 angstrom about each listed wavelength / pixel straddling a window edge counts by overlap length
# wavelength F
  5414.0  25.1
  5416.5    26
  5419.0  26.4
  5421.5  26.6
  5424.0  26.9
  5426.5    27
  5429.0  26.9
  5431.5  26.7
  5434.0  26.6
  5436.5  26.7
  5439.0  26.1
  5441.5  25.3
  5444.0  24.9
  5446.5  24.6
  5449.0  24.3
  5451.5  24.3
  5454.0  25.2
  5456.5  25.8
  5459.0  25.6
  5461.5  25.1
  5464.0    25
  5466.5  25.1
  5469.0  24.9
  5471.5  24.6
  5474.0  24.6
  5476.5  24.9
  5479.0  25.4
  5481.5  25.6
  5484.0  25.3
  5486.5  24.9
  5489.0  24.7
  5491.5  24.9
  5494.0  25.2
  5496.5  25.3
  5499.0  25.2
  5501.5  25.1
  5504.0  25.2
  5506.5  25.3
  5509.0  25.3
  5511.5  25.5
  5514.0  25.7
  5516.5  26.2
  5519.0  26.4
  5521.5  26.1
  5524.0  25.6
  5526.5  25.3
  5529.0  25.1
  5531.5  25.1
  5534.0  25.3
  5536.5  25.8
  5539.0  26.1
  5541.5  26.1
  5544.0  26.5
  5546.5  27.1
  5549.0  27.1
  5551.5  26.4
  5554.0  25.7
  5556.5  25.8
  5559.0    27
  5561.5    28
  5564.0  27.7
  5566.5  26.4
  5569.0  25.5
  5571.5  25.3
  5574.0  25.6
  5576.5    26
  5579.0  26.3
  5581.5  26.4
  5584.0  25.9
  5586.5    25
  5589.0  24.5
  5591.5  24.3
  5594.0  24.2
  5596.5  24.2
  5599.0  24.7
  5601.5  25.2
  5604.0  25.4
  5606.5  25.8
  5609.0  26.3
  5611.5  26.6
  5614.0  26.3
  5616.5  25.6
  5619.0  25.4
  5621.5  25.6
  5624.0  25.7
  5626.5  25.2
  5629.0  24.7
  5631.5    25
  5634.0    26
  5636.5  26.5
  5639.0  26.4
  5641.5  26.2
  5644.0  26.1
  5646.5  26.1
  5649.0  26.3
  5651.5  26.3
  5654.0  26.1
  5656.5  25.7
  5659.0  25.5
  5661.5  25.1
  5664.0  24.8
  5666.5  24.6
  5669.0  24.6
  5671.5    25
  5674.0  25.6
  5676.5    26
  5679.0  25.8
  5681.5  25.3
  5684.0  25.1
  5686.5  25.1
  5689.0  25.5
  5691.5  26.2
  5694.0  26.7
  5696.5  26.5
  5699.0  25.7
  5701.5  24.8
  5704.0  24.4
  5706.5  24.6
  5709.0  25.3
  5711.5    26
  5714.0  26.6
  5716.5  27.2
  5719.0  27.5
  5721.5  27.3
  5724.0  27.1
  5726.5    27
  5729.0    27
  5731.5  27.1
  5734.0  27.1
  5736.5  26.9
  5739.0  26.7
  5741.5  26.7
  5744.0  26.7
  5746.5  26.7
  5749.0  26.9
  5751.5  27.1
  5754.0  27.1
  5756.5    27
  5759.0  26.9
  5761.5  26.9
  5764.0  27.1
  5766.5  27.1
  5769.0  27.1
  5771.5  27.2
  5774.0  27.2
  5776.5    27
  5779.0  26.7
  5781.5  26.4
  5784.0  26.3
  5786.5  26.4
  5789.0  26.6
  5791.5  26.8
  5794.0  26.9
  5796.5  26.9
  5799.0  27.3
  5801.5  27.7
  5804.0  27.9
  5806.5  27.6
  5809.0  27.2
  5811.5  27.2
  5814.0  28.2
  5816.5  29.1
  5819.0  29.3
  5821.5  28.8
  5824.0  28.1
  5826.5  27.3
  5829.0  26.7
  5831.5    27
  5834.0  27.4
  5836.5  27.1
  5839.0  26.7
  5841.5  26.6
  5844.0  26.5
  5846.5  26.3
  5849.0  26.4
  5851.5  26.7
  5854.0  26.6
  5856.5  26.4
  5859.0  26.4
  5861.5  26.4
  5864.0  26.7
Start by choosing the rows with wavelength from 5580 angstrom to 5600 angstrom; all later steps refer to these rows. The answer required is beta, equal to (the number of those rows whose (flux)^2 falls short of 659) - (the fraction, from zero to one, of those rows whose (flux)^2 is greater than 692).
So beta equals 5.9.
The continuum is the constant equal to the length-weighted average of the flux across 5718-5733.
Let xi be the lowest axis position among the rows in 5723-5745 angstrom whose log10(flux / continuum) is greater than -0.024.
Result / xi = 5724.0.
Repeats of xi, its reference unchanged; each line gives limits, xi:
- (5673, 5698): 5676.5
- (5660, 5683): 5676.5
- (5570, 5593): 5576.5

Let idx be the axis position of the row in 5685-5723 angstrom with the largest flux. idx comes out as 5719.0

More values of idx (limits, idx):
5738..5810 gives 5804.0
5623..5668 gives 5636.5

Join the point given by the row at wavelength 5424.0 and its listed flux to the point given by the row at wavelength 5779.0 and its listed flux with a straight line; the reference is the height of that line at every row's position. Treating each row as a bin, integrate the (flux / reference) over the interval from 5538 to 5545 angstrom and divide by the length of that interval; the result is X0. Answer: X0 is 0.98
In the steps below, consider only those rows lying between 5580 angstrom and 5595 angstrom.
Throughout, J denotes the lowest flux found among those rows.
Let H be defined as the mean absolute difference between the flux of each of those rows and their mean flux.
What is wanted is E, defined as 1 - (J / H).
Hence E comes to -32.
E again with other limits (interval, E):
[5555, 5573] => -27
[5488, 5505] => -150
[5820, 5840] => -49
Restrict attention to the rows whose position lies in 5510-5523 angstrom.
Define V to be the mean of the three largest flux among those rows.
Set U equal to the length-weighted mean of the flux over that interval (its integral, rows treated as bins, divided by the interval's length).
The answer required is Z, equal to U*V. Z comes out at 681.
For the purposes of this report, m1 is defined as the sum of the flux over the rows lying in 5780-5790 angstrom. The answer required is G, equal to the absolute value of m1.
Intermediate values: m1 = 106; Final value 106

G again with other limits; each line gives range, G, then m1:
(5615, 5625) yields 102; 102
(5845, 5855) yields 106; 106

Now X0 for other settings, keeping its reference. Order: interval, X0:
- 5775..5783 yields 1.00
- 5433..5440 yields 0.98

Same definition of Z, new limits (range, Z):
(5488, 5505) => 633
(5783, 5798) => 716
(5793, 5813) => 759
